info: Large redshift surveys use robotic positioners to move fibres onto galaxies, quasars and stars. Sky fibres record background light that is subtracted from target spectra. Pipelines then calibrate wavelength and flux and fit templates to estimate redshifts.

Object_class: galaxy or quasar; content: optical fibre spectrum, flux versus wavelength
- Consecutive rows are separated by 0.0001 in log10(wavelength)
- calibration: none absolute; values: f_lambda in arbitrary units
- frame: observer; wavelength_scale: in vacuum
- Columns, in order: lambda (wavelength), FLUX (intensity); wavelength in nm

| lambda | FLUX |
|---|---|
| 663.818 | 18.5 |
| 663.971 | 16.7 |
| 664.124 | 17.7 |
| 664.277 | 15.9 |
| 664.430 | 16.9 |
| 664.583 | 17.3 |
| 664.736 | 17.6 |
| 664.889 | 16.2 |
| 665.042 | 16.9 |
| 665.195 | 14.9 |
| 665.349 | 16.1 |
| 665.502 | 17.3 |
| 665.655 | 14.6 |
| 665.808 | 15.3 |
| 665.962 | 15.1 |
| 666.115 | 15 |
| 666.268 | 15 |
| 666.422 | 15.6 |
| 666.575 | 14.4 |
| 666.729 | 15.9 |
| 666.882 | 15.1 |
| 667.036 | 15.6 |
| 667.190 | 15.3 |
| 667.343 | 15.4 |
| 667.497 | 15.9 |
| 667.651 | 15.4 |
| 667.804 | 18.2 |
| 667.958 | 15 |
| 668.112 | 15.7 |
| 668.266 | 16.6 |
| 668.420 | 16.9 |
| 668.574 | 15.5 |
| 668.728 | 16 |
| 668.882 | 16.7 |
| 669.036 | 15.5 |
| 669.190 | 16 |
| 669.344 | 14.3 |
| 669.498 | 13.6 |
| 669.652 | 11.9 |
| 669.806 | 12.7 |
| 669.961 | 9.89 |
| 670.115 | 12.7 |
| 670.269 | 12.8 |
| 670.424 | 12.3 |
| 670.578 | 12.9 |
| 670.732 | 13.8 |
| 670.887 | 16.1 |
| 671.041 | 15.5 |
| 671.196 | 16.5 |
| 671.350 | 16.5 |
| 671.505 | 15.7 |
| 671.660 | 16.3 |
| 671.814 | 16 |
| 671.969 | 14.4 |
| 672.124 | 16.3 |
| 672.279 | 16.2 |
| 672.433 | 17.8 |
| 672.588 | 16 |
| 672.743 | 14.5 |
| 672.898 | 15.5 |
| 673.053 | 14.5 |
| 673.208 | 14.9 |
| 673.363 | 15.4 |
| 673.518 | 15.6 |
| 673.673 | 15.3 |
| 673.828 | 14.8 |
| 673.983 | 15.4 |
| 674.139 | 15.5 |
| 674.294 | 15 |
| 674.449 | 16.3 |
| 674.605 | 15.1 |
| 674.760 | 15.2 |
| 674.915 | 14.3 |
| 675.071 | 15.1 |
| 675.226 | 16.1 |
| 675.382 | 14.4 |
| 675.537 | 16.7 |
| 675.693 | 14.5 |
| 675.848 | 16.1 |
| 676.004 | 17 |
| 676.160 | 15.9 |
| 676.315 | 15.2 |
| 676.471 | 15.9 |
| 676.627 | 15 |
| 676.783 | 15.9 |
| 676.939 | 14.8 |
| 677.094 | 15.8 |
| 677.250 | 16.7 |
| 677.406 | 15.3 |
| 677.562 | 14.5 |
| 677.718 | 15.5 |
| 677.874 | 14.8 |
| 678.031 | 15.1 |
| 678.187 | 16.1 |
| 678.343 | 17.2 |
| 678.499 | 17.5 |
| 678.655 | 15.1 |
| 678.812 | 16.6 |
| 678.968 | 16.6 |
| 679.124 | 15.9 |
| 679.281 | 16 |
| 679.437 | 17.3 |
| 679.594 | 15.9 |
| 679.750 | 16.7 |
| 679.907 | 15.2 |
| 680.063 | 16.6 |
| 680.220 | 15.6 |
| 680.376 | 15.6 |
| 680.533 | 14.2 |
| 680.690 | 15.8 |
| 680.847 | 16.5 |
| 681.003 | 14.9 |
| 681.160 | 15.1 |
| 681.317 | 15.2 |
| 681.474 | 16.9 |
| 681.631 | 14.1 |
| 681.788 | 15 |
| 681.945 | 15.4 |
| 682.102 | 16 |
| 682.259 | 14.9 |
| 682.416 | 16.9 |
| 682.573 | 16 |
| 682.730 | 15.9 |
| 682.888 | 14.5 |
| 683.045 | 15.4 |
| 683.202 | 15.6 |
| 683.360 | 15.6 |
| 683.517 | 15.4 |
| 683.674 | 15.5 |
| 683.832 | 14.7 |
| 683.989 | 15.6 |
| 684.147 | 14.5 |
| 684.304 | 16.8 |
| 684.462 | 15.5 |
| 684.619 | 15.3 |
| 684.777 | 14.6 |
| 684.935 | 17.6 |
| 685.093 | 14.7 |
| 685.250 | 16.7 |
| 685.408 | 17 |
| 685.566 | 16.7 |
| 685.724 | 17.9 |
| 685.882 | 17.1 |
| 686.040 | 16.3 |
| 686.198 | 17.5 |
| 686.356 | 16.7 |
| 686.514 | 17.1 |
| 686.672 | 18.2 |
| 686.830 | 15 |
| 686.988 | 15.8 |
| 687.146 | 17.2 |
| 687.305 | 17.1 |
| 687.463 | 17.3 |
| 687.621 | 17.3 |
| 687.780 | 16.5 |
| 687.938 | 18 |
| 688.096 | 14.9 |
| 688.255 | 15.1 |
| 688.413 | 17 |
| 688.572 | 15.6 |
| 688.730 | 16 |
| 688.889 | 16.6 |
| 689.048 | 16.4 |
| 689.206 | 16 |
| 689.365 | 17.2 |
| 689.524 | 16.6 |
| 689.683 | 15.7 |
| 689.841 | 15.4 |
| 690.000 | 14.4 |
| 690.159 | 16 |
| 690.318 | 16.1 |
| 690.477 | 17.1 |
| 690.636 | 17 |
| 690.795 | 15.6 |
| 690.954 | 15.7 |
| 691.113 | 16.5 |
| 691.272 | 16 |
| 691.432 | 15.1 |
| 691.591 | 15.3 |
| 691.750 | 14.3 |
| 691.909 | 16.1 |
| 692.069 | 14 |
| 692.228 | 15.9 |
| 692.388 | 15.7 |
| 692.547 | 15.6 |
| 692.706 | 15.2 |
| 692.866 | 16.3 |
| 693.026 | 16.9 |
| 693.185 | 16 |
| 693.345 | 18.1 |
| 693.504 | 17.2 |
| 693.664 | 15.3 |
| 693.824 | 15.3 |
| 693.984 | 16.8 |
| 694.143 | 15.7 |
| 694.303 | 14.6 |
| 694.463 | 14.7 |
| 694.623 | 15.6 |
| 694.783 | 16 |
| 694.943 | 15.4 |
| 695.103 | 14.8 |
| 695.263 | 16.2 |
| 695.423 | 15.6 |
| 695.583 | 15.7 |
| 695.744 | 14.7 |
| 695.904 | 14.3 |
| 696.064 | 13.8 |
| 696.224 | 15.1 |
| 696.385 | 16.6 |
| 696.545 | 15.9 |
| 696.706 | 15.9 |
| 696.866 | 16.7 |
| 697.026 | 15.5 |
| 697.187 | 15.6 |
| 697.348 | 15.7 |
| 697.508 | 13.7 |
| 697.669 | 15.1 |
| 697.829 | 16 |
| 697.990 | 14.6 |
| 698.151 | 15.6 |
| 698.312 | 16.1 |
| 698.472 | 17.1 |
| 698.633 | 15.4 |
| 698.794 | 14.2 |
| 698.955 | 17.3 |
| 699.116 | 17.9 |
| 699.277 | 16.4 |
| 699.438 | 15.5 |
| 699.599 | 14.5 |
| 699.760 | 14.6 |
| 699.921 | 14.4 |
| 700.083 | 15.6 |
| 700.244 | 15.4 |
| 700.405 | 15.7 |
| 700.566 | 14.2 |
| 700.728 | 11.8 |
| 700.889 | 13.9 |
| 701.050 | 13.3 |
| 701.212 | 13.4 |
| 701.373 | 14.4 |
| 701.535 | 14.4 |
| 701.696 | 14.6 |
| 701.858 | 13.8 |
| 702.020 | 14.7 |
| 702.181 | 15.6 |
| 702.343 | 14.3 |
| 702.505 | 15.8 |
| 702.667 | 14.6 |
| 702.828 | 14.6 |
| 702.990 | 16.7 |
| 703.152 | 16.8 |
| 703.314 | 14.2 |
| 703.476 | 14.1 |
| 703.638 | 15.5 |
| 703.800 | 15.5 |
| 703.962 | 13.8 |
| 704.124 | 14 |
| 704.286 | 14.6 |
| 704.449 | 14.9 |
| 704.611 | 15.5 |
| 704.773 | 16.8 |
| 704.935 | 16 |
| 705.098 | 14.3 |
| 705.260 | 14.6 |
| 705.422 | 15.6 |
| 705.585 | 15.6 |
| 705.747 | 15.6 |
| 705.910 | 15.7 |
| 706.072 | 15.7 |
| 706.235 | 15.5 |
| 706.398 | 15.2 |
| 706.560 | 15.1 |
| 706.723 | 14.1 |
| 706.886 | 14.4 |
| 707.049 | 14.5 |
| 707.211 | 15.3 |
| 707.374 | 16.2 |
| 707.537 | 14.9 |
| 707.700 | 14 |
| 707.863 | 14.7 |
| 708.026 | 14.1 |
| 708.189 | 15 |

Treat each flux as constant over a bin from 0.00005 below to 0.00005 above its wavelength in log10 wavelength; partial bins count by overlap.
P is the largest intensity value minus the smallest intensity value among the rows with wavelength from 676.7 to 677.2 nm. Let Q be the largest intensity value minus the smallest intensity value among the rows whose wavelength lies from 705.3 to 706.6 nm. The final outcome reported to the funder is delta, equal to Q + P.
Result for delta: 1.7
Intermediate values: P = 1.1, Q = 0.6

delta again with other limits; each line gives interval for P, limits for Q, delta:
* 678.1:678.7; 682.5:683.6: 3.9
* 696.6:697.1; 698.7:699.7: 4.9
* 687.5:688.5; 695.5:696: 4.5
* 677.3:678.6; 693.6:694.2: 4.5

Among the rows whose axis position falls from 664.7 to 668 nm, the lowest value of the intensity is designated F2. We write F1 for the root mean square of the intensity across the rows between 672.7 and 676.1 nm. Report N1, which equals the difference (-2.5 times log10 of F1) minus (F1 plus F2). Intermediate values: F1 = 15.3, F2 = 14.4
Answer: -32.7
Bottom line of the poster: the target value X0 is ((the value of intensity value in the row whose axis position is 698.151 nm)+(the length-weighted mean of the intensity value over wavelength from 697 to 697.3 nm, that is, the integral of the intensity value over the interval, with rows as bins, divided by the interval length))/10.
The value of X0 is 3.11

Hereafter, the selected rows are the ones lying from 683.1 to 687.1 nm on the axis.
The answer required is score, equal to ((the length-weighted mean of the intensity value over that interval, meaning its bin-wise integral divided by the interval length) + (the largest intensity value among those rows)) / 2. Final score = 17.2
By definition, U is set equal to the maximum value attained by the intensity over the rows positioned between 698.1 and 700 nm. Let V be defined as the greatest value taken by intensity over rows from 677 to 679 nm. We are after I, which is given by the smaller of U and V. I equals 17.5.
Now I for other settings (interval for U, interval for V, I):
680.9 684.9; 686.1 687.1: 16.9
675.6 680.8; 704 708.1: 16.8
